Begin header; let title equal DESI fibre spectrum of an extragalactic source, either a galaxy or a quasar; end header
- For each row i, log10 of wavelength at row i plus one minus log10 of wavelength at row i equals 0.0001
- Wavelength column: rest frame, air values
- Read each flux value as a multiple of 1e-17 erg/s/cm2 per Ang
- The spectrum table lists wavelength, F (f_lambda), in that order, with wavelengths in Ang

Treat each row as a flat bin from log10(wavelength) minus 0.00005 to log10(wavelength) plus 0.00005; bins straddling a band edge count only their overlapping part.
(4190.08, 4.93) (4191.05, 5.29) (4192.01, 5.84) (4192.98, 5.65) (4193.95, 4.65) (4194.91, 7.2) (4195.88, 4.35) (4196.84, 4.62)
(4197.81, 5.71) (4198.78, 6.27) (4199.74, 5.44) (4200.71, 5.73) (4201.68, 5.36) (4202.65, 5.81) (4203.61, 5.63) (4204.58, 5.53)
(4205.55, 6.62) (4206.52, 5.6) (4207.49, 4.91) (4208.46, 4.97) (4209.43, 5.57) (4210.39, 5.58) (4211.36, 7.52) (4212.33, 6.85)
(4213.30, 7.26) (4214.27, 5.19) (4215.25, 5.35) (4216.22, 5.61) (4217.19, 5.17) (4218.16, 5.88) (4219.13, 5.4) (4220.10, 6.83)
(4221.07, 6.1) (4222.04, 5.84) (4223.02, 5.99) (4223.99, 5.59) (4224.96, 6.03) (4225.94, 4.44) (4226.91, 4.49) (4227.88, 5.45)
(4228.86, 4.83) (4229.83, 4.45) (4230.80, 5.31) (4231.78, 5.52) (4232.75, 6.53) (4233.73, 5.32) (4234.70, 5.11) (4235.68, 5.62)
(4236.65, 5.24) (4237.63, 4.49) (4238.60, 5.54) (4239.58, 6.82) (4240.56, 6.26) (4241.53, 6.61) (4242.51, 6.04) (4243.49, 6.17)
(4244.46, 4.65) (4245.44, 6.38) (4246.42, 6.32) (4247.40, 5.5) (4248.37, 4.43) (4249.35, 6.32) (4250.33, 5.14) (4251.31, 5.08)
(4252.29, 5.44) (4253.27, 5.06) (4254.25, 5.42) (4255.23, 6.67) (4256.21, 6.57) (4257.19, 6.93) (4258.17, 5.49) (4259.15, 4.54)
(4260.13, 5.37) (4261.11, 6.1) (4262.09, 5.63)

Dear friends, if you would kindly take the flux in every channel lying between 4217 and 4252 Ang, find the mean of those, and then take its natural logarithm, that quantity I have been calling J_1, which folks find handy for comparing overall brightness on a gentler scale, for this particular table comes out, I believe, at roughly 1.72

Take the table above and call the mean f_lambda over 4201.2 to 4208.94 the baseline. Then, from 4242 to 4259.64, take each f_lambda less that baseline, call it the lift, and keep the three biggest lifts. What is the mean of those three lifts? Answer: 1.17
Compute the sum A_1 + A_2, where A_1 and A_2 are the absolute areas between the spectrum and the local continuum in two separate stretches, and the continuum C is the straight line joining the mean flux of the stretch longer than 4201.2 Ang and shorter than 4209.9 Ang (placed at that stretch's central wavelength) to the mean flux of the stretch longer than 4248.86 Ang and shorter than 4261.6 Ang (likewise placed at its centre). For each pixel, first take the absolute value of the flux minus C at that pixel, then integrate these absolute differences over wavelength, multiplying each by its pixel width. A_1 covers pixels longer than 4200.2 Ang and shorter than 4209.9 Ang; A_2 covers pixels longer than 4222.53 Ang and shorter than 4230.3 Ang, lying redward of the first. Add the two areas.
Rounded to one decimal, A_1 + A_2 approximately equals 8.1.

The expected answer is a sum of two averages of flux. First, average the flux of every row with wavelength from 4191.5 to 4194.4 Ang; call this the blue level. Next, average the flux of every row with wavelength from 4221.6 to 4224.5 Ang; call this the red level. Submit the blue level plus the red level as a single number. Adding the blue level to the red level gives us 11.2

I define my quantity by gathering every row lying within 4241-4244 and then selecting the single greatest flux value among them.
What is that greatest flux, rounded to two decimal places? 6.61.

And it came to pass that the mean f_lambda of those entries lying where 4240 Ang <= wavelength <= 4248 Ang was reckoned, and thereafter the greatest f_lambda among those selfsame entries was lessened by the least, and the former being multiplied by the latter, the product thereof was 12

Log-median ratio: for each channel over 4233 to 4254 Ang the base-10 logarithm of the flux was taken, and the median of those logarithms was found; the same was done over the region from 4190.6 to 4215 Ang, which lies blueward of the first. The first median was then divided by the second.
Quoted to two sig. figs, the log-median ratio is 0.99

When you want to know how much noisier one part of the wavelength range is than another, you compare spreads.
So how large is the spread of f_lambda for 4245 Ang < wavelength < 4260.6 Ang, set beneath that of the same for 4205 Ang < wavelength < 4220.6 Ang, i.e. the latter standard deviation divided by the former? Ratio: 1.09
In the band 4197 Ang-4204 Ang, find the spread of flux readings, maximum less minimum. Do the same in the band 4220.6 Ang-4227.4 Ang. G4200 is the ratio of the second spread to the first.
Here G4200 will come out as 1.82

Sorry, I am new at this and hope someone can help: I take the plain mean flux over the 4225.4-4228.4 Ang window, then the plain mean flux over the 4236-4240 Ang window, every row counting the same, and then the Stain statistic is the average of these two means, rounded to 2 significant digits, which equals 5.2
